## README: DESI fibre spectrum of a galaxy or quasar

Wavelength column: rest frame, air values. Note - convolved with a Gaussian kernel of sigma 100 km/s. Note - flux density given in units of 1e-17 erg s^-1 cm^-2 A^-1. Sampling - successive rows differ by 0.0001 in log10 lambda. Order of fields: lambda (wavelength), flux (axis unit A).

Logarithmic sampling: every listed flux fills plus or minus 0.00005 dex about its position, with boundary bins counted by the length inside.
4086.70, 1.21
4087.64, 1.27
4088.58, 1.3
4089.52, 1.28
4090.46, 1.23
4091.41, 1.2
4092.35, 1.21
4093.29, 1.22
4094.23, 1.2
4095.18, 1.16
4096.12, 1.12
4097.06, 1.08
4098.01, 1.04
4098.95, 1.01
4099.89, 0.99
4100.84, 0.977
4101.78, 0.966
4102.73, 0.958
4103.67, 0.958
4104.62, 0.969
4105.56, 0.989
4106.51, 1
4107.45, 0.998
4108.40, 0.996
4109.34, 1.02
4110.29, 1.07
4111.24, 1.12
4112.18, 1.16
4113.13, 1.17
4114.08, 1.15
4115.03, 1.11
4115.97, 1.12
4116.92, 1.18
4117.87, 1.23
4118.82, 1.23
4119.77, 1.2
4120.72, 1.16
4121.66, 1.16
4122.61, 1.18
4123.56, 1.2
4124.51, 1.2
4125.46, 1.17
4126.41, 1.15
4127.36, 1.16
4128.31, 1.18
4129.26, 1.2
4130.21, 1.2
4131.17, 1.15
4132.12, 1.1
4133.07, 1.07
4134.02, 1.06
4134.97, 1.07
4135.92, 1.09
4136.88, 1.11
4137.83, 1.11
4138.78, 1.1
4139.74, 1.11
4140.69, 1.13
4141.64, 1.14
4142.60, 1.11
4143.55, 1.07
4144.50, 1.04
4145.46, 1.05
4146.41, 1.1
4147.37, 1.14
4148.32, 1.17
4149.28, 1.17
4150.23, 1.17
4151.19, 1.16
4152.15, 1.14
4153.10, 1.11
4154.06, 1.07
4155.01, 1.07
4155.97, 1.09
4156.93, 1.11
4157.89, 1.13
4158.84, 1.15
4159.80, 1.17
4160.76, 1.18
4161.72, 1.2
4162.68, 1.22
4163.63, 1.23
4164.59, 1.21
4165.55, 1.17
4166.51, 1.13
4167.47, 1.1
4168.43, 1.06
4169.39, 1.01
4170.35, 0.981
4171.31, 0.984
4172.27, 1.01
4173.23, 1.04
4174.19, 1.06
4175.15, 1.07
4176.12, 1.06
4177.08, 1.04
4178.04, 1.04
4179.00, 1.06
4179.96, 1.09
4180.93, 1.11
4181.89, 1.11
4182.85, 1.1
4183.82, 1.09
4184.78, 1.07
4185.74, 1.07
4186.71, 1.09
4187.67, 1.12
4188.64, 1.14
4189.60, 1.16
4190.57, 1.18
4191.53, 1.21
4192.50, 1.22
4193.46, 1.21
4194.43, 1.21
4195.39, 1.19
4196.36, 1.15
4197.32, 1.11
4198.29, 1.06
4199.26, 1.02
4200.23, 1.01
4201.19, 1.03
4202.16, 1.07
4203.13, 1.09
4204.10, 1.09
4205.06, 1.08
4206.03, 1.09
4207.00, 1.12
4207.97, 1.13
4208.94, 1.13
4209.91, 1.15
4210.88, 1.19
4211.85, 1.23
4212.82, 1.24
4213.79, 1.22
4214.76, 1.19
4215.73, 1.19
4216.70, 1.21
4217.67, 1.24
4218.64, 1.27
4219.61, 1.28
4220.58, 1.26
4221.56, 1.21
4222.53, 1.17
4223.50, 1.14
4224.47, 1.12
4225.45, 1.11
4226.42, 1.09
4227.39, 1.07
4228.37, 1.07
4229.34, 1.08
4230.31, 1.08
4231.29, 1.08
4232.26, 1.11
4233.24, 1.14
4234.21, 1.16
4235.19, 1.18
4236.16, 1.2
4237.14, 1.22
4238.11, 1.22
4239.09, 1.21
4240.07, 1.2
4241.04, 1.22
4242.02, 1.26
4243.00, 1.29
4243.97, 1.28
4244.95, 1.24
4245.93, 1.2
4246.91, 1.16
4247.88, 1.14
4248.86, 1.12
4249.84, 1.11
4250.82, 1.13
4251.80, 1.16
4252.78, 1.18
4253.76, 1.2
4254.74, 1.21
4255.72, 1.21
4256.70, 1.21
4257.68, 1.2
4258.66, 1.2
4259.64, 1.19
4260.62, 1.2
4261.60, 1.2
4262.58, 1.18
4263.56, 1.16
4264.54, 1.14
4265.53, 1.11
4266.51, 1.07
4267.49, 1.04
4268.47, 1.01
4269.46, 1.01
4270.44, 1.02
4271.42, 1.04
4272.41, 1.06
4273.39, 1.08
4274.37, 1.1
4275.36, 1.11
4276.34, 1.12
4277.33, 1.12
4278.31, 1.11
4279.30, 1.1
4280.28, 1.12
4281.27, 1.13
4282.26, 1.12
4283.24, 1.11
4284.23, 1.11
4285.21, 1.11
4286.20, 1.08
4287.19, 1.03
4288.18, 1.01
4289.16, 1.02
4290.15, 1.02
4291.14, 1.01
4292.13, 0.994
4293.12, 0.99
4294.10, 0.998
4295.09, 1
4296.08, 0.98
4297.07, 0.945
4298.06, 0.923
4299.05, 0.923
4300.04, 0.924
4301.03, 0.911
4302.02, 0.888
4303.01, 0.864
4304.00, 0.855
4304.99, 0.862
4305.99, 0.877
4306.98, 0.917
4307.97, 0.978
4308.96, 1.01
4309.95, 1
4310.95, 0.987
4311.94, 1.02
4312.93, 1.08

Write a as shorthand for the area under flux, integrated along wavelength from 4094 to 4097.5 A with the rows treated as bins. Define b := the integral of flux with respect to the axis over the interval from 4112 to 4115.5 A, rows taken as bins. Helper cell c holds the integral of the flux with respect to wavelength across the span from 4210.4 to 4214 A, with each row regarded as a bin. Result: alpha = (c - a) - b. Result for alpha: -3.59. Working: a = 3.98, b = 4.0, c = 4.39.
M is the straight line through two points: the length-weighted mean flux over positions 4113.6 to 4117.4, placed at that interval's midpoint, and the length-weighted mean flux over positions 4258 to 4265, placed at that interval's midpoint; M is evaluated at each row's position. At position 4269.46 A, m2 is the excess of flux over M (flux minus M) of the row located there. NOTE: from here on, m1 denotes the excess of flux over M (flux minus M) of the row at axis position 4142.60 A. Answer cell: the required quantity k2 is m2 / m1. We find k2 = 4.66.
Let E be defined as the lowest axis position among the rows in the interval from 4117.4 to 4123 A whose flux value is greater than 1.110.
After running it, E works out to 4117.87 A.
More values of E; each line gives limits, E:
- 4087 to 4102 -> 4087.64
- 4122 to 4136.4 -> 4122.61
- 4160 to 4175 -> 4160.76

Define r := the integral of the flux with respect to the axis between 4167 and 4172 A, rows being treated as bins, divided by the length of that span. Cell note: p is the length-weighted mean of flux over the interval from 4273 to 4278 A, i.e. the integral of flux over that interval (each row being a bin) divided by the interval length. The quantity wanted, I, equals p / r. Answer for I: 1.08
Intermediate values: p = 1.11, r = 1.03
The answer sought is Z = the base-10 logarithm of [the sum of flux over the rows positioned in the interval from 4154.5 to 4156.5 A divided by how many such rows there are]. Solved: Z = 0.03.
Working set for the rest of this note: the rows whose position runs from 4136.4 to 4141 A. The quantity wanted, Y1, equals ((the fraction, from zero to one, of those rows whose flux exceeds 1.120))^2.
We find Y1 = 0.04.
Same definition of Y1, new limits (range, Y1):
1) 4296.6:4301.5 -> 0.00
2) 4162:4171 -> 0.31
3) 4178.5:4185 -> 0.00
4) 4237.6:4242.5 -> 1.00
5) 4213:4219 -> 1.00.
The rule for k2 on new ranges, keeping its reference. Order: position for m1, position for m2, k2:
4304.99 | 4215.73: -0.06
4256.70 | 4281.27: -2.12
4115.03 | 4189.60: 0.06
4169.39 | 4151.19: -0.07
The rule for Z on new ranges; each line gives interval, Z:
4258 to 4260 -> 0.08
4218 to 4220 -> 0.11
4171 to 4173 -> 0.00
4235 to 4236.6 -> 0.08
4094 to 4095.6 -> 0.07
